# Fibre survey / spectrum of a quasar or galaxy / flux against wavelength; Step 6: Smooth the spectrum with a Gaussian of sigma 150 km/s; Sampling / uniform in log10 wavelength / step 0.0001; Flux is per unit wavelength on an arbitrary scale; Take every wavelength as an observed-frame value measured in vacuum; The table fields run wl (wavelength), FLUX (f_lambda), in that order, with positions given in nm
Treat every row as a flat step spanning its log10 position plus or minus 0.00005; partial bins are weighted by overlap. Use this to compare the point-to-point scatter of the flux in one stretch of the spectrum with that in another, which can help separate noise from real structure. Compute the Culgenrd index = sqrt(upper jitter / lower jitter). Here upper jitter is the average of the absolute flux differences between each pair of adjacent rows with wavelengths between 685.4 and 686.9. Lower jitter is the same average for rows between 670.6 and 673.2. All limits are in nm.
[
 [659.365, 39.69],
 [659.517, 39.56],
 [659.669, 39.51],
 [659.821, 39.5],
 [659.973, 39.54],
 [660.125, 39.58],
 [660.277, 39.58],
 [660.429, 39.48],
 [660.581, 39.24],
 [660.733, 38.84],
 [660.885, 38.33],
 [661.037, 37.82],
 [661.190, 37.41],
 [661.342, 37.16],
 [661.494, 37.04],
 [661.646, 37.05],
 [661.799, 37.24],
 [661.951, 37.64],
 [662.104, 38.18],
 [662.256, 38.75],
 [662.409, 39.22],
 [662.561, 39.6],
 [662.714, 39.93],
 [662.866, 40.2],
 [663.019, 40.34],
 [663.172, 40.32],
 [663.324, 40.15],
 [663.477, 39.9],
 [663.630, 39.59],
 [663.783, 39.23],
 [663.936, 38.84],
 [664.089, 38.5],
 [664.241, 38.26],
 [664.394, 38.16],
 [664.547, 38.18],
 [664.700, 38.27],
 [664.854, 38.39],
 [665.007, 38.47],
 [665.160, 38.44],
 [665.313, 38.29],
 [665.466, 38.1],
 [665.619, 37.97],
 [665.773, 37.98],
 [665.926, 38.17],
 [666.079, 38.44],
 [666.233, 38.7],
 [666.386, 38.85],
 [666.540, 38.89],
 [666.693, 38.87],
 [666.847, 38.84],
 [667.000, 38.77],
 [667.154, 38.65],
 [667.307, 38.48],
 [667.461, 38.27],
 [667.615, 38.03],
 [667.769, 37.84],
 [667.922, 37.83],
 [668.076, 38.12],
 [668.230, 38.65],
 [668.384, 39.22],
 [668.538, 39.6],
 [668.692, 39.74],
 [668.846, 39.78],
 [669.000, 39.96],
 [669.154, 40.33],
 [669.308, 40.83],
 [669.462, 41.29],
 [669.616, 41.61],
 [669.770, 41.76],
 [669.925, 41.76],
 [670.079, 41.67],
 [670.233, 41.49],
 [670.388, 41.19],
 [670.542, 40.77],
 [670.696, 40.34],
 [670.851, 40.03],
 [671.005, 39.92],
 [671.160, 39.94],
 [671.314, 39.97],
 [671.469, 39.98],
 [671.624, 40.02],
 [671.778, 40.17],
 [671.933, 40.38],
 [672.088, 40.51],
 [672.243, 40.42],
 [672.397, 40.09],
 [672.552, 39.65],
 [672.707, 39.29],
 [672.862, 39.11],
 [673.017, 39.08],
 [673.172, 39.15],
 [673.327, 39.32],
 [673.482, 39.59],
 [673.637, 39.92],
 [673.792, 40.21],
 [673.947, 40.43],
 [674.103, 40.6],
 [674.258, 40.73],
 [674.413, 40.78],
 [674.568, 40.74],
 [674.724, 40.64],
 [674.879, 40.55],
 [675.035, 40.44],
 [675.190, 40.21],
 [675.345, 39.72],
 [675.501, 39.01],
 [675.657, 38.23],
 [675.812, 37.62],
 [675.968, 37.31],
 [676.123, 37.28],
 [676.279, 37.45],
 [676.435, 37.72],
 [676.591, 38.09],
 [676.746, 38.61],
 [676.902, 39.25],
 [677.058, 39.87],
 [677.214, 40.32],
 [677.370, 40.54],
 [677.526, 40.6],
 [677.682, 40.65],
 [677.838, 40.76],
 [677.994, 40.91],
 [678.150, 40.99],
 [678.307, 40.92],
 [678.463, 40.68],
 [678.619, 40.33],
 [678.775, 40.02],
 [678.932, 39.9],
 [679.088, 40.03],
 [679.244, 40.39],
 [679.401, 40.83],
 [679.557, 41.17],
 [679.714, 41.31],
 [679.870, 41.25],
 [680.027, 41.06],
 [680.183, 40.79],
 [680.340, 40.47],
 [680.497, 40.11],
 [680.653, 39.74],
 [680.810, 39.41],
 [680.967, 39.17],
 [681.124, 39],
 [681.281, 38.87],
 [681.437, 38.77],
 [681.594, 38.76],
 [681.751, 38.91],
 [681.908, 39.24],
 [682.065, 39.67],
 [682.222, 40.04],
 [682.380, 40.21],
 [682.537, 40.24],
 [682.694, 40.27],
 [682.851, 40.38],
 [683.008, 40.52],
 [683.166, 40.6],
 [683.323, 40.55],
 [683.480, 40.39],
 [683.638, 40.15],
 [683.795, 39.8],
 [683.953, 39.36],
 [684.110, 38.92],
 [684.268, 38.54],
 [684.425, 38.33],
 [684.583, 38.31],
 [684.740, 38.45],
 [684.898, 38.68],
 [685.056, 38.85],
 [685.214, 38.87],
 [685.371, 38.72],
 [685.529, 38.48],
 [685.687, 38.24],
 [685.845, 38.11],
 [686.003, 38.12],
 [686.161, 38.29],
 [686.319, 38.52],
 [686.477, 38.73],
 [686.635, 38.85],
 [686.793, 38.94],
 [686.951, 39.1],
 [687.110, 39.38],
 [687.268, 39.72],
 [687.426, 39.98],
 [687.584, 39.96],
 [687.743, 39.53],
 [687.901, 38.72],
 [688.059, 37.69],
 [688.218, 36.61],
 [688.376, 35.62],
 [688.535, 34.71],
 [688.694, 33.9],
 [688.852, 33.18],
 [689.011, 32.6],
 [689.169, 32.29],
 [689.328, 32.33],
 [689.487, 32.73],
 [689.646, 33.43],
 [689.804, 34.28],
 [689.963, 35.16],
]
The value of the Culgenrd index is 0.98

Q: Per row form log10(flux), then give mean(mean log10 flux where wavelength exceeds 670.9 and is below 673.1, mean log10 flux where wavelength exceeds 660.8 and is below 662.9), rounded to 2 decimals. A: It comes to 1.59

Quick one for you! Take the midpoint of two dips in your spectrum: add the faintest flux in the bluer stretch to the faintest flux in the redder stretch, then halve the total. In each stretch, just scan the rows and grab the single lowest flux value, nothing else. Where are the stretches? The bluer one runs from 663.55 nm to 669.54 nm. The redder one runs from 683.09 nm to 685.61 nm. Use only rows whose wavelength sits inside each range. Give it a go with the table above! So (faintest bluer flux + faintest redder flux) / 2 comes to 38.1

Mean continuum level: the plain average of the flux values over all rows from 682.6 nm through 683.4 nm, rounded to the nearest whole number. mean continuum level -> 40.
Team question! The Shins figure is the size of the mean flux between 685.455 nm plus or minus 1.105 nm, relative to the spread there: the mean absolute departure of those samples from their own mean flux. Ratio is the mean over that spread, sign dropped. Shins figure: 180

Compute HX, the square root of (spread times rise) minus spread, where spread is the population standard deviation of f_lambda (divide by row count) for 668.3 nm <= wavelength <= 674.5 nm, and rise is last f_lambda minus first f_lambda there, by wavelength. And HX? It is 0.3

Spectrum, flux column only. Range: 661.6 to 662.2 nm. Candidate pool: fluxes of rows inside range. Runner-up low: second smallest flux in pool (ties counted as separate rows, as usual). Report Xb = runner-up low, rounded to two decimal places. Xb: 37.24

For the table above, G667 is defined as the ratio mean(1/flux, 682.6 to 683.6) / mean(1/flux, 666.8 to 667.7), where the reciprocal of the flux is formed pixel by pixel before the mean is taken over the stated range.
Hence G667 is 0.95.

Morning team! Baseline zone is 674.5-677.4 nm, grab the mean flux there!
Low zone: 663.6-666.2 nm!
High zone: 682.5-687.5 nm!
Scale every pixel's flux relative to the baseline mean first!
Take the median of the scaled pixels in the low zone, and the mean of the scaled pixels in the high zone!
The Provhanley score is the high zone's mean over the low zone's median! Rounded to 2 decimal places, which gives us 1.02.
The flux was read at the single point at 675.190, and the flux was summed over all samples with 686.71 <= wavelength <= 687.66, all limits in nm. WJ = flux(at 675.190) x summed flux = 9533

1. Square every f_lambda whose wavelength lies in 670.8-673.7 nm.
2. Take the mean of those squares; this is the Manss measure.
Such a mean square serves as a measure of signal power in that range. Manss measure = 1586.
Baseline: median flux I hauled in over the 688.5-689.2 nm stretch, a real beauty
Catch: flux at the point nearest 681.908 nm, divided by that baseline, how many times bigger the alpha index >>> 1.18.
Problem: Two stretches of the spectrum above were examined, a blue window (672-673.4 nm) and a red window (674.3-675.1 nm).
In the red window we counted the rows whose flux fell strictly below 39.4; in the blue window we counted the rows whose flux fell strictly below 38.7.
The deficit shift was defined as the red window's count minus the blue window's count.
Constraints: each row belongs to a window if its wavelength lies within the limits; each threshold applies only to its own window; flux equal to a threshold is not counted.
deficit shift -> 0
